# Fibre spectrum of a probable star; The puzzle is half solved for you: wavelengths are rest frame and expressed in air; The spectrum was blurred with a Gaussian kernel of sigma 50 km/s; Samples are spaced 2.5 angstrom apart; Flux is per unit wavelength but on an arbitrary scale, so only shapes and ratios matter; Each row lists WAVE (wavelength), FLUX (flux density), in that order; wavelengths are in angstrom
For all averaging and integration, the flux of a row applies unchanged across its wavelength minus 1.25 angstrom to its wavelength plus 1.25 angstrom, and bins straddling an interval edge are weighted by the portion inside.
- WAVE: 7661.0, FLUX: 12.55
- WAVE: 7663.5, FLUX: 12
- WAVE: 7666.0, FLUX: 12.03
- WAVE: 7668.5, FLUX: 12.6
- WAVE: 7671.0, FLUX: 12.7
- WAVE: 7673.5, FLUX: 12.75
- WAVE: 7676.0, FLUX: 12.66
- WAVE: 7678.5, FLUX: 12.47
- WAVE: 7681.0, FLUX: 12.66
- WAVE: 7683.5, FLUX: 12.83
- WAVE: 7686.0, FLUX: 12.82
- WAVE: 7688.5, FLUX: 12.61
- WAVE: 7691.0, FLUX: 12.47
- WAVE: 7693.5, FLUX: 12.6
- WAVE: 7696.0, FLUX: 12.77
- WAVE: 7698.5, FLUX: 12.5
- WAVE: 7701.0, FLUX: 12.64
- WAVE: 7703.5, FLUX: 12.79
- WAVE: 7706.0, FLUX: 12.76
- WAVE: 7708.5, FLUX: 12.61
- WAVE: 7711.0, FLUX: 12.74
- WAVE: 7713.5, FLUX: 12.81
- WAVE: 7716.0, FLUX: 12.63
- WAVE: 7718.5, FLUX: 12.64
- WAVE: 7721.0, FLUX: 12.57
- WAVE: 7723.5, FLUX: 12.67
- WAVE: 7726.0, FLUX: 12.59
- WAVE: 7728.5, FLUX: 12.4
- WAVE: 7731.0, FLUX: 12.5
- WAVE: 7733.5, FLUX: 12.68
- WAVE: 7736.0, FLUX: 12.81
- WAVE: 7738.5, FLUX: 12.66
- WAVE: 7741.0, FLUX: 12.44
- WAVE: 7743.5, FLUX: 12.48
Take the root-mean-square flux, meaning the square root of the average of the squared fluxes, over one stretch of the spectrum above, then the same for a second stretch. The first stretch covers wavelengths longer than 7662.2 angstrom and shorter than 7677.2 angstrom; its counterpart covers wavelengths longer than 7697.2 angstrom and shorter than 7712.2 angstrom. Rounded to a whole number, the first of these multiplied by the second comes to 158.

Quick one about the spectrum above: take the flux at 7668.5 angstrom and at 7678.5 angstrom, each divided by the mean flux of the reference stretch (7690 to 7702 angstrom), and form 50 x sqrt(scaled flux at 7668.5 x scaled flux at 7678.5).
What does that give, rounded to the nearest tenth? 49.8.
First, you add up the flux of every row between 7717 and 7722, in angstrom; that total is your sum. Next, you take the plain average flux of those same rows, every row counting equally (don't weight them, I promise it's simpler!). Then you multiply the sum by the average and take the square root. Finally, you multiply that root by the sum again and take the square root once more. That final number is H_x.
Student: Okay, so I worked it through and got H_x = 21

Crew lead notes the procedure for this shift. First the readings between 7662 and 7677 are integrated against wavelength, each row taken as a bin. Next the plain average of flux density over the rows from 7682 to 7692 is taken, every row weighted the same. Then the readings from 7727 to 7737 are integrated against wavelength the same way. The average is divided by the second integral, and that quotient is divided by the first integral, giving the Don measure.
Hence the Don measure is 0.0005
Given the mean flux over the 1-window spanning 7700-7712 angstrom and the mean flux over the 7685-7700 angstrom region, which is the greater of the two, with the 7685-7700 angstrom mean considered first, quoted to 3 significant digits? 12.7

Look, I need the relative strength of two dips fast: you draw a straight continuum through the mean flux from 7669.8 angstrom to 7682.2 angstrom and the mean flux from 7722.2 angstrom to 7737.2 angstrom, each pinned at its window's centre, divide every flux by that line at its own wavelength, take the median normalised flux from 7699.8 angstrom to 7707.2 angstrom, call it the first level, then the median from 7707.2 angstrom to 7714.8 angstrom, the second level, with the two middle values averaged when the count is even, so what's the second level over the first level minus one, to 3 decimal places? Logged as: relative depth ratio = -0.001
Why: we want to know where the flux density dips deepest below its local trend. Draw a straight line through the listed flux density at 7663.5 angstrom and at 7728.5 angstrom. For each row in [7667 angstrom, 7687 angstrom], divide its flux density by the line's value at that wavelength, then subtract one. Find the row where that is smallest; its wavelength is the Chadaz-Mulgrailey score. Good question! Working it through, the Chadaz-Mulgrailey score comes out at 7678.5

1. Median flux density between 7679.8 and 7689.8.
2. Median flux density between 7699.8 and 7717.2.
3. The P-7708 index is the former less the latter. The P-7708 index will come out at 0.00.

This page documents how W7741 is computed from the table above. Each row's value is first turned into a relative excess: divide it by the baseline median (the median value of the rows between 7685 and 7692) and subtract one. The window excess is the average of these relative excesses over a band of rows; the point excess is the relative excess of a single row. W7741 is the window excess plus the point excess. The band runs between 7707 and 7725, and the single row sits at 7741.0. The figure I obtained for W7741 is -0.009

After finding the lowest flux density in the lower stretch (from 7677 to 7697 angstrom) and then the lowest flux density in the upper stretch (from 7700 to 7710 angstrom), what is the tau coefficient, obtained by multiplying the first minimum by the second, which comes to 157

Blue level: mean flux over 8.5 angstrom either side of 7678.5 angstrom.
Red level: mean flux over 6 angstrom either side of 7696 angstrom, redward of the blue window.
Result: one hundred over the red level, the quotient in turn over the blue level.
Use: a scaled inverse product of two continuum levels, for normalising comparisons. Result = 0.625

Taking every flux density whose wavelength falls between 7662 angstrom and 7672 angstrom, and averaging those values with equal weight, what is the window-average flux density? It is 12.3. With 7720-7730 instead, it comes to 12.6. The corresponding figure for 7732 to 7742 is 12.6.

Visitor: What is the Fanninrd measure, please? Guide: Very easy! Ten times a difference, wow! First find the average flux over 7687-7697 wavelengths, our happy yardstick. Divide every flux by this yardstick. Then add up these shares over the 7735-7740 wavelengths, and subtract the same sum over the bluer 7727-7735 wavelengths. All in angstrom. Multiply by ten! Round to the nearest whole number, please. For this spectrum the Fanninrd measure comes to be -10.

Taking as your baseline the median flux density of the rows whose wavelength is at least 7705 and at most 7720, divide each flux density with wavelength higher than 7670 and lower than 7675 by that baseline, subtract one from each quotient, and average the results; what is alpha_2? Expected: 0.003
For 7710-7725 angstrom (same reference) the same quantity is -0.001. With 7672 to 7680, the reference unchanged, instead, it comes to -0.005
